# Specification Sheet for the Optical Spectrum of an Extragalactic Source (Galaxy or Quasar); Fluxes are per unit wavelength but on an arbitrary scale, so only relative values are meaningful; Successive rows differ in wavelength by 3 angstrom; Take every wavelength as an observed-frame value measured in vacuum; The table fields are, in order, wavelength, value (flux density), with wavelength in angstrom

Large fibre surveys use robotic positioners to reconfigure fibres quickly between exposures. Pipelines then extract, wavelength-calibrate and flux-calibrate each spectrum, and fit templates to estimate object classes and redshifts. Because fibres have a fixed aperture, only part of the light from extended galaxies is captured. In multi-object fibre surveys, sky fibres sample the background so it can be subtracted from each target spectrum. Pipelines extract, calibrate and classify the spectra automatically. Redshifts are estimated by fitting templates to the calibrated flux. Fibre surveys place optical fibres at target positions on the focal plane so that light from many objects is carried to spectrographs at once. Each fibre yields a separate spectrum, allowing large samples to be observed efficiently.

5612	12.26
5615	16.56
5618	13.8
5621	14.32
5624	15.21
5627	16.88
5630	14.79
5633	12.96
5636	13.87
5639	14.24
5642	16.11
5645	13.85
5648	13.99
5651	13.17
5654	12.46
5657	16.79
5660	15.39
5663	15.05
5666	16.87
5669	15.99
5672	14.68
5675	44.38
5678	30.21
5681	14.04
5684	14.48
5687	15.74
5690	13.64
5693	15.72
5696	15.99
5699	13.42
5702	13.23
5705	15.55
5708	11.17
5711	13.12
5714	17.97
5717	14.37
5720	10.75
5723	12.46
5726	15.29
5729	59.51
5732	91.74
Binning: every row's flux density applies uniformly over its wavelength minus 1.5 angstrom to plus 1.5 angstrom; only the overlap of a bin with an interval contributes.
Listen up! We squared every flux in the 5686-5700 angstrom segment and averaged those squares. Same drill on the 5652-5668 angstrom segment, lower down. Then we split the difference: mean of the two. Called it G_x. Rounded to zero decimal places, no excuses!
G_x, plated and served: 230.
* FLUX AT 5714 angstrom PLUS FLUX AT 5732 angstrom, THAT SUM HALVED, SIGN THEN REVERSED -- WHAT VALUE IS -55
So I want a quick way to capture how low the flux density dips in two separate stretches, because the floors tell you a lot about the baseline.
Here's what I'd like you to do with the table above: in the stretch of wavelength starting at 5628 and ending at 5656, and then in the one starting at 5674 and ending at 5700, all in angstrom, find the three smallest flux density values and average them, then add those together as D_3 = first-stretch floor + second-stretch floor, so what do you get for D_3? 26.6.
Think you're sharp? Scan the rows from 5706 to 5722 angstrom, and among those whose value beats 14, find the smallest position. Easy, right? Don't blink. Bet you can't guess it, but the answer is 5714 angstrom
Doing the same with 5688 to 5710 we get 5693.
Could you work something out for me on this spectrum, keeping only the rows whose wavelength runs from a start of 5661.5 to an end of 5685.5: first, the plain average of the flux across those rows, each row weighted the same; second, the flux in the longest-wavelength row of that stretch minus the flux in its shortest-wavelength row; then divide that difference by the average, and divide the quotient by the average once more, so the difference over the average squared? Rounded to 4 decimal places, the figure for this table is -0.0013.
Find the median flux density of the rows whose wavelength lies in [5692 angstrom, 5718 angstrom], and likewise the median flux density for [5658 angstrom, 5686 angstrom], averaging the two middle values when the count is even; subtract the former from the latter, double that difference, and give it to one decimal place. 2.0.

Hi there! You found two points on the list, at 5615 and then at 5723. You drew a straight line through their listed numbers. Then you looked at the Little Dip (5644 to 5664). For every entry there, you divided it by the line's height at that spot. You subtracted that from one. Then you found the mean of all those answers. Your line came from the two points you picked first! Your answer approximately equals 0.05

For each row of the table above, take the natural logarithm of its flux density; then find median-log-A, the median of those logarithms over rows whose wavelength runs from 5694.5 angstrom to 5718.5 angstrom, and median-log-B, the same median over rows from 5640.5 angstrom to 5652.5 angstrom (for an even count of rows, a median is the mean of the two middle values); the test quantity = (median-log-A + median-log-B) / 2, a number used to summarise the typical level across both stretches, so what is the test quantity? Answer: 2.63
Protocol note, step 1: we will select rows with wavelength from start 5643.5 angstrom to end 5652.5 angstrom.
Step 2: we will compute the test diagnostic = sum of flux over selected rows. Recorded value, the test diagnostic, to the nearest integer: 41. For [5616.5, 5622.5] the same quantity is 28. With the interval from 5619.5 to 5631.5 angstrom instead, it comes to 61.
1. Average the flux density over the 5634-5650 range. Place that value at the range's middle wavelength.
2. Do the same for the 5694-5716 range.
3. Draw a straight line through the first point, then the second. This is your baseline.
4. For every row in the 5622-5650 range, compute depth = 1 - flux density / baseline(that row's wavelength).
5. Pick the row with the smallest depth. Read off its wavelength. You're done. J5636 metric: 5627 angstrom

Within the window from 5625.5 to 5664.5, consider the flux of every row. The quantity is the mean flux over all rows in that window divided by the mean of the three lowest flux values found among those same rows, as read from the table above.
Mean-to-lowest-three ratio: 1.13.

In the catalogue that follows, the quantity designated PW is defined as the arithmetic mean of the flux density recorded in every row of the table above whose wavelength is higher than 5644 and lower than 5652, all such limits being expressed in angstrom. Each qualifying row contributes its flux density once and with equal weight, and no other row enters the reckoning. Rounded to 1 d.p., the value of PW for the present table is 13.7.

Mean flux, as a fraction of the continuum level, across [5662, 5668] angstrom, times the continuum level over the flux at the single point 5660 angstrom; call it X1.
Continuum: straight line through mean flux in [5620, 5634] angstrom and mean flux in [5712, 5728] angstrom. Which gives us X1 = 1.04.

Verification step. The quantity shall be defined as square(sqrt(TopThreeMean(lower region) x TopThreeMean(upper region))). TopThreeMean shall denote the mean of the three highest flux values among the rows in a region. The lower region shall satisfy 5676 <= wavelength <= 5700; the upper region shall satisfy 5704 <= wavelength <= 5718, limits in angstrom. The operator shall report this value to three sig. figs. 330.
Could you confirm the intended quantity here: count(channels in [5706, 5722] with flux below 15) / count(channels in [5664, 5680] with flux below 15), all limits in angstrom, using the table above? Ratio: 4.00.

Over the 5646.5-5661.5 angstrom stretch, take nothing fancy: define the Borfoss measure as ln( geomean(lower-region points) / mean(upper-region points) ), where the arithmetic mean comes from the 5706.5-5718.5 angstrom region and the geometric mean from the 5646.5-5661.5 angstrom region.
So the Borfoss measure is 0.01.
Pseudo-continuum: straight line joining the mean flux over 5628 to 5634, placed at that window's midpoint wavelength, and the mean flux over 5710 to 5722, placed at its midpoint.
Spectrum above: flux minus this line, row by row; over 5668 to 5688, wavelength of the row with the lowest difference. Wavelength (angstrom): 5681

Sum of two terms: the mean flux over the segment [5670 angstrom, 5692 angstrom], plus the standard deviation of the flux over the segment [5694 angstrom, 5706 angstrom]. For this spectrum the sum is 22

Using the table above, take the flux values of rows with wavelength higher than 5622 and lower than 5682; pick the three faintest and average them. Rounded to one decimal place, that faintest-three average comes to 12.9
